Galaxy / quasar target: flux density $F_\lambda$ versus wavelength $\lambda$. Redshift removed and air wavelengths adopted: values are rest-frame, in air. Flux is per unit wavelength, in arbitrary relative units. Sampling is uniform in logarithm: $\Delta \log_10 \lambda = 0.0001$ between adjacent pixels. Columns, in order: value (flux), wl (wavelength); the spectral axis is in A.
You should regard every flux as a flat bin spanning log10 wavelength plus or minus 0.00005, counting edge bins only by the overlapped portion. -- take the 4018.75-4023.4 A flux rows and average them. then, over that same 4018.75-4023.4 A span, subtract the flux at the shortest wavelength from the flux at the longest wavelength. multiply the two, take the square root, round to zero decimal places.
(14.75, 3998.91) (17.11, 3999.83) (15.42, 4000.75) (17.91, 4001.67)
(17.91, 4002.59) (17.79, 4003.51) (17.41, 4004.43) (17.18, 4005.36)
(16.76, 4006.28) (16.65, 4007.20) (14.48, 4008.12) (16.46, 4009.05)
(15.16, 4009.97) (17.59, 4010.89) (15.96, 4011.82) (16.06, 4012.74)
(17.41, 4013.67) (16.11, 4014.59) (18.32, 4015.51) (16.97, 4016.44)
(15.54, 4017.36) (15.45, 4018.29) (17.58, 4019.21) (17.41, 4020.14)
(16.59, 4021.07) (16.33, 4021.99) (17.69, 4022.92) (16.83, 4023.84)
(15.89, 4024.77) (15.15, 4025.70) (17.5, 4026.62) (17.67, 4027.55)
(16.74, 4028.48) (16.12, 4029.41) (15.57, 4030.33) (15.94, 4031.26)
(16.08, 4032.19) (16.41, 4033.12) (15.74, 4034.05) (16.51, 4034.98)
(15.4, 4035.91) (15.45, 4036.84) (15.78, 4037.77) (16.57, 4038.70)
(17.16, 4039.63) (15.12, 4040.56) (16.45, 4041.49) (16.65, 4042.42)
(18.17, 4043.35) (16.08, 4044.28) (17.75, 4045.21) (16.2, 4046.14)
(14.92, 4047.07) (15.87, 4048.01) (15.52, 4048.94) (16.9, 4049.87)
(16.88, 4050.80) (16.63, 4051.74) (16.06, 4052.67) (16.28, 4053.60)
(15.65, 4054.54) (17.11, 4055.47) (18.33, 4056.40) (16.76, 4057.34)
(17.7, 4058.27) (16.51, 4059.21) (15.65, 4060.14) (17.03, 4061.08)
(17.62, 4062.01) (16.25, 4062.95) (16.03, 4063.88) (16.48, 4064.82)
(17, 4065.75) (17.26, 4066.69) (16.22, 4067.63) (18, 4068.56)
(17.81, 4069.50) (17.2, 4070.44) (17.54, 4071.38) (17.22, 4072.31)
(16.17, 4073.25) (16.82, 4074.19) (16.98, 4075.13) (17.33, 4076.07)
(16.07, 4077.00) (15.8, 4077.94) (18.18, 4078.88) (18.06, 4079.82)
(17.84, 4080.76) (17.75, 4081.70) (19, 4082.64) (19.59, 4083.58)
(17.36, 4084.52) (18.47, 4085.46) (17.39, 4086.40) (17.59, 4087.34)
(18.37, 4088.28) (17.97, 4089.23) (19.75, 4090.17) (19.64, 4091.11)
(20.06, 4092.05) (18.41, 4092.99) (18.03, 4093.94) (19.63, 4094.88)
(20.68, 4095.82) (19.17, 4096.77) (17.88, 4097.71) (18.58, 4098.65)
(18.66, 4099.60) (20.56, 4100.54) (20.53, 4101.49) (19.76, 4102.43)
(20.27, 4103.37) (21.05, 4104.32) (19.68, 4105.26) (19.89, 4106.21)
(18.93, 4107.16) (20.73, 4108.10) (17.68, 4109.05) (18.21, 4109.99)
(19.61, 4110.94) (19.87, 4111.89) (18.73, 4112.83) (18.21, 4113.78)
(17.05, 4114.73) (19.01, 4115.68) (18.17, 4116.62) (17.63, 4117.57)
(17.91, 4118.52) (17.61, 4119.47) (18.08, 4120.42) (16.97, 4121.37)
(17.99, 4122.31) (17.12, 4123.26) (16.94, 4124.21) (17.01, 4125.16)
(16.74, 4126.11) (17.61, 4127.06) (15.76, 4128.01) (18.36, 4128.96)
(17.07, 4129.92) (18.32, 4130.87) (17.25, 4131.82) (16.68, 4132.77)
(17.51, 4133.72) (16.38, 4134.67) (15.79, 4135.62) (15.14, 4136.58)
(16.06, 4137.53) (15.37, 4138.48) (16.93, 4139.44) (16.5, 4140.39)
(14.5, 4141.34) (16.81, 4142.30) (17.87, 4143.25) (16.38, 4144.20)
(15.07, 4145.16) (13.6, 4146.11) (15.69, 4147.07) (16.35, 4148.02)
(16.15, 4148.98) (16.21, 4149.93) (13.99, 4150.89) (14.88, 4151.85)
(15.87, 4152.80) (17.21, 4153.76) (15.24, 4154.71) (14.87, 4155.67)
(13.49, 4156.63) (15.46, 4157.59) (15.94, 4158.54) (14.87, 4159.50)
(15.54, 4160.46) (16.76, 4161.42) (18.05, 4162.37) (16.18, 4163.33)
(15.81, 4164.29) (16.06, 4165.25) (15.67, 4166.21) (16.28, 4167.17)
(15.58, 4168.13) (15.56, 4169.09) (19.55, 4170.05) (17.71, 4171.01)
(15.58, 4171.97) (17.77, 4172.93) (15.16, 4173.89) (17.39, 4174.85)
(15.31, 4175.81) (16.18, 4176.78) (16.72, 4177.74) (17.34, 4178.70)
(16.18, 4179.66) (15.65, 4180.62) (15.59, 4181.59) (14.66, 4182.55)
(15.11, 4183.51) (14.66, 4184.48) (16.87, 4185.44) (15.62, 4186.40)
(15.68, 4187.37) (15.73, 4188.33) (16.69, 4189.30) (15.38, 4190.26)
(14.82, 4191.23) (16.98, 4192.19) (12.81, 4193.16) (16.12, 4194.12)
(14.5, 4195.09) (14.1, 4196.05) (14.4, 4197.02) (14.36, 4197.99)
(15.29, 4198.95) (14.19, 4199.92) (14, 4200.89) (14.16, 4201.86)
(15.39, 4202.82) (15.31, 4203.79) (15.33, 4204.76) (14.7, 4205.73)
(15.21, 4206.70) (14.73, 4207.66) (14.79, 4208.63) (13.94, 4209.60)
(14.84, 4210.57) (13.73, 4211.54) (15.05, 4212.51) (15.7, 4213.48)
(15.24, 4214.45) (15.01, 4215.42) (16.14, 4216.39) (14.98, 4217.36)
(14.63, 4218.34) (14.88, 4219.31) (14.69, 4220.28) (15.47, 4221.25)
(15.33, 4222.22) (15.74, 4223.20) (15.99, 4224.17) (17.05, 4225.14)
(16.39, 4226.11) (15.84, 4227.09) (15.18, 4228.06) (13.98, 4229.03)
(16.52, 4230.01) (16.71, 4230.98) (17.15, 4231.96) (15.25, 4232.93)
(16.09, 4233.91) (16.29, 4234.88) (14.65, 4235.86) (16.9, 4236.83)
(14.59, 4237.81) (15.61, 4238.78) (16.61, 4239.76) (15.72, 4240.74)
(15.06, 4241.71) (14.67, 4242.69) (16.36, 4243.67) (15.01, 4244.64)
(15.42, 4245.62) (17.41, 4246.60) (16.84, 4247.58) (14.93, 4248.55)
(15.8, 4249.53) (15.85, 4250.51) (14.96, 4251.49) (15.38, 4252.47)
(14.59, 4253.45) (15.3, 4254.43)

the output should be 1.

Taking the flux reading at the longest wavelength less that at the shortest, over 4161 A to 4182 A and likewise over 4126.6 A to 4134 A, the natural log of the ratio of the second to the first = -2.5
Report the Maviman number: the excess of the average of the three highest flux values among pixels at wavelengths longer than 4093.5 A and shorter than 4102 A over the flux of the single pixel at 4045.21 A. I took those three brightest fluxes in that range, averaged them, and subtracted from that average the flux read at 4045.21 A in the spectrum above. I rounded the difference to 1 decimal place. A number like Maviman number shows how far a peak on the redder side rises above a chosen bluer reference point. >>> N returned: 2.8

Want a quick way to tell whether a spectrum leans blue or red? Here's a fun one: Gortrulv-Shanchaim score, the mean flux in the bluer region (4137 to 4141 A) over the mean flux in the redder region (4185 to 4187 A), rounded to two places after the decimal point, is 1.00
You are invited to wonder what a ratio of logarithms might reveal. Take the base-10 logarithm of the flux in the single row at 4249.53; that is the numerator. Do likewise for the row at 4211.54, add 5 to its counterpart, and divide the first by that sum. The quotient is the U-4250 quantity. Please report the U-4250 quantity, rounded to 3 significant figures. 0.195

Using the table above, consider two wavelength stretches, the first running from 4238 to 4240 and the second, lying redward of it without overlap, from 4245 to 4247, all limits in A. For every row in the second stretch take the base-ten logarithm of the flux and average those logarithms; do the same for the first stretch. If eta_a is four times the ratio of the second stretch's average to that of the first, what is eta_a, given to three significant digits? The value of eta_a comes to 4.03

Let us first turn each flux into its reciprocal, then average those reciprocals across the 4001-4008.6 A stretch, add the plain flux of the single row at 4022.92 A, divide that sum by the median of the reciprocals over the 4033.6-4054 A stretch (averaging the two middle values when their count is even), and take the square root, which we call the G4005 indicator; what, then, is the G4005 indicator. 17.0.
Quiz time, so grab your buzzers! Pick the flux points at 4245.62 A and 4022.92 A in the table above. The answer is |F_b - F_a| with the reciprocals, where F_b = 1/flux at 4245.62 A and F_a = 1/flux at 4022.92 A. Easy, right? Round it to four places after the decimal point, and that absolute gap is 0.0083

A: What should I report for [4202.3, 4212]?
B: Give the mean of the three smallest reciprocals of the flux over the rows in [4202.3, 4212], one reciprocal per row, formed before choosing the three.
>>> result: 0.0652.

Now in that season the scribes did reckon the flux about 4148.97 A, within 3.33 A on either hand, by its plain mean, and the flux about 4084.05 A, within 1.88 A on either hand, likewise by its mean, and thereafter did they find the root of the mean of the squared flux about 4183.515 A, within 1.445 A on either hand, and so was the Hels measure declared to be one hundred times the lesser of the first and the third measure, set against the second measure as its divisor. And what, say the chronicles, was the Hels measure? 80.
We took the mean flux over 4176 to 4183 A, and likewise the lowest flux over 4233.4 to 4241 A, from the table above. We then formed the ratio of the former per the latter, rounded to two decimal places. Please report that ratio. 1.10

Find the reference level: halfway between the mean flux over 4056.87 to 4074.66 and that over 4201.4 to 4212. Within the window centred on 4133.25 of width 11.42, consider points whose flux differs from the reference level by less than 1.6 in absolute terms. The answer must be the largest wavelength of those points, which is 4138.48 A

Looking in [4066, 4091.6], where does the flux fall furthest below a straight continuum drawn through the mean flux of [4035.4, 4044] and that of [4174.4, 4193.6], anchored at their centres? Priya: 4077.94 A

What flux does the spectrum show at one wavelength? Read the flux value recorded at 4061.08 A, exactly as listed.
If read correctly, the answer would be 17.03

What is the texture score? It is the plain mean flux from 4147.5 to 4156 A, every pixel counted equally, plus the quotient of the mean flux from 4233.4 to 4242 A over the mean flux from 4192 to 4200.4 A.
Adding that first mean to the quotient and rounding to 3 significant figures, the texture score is 16.7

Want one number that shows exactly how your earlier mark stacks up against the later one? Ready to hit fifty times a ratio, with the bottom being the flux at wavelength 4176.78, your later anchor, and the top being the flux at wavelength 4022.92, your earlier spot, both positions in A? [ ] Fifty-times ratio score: 55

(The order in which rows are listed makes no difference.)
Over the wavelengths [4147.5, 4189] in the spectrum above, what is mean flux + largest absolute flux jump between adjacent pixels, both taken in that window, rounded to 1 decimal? 20.0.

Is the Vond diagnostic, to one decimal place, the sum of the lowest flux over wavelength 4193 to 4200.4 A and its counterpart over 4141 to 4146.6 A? 26.4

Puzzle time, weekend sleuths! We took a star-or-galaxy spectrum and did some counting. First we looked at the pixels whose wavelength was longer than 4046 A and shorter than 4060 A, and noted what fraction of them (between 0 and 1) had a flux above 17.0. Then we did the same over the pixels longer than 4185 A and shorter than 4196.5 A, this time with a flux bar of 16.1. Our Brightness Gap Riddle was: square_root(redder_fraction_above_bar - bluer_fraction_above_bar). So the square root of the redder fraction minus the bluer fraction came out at 0.37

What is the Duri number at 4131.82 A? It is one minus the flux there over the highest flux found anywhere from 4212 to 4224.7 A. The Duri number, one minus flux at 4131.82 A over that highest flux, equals -0.07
